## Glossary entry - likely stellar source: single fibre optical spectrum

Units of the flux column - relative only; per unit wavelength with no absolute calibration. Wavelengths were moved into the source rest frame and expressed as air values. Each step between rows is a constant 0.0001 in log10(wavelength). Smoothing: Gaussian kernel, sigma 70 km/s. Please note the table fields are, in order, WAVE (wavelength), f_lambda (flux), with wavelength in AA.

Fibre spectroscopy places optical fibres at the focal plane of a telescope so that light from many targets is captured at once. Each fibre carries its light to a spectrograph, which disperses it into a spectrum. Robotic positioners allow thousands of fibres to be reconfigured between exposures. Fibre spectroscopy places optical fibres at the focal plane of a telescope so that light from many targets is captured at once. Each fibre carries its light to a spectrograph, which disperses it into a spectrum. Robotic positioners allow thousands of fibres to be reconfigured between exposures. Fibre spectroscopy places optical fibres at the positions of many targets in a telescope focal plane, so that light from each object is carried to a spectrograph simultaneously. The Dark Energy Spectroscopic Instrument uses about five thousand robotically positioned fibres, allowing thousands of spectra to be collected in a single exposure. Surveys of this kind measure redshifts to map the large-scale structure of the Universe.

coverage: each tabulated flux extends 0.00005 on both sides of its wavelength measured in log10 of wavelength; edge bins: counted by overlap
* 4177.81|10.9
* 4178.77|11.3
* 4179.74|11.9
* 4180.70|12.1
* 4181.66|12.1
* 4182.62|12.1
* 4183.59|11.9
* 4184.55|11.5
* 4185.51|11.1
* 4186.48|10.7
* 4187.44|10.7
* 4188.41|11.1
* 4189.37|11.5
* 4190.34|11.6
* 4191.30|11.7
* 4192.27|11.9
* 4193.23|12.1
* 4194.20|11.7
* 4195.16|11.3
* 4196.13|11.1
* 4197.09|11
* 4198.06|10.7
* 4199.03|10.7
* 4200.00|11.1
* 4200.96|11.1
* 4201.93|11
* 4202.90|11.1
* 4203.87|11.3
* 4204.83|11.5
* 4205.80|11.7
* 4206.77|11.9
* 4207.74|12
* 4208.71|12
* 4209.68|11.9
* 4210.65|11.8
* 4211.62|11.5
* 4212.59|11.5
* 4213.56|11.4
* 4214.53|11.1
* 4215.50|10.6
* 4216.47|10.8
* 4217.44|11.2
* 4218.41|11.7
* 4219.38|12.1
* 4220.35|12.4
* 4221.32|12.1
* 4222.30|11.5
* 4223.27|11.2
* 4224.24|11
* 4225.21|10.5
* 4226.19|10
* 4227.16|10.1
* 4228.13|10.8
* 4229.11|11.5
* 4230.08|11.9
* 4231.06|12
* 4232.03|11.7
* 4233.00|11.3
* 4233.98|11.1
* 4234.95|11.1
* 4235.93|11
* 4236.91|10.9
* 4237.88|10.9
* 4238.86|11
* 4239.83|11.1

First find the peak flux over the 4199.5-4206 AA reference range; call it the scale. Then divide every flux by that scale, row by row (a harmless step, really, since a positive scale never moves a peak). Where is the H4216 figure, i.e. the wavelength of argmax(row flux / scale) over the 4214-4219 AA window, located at 4218.41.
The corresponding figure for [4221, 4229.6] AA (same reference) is 4221.32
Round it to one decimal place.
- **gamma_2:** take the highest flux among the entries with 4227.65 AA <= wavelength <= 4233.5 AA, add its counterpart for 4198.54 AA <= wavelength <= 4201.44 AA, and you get 23.1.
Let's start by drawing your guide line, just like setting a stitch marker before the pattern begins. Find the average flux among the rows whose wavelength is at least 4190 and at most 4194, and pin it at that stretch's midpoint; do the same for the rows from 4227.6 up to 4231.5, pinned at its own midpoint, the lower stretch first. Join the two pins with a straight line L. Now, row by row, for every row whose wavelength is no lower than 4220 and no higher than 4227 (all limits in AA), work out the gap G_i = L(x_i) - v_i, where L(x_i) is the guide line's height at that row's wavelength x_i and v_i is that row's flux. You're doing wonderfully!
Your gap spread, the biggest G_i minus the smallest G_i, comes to 2.4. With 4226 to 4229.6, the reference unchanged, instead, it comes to 1.5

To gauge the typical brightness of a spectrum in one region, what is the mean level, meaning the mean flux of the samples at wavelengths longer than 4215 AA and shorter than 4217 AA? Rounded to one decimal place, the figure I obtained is 10.7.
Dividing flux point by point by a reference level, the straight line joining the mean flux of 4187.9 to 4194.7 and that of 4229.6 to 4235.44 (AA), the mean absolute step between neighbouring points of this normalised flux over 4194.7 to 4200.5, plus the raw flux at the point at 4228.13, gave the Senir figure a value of 10.8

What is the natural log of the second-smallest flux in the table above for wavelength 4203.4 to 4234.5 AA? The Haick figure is 2.31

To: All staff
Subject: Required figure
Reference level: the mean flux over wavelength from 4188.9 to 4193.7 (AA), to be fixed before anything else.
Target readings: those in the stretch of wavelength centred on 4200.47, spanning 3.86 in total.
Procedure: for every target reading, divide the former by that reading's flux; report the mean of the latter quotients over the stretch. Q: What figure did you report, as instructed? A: 1.07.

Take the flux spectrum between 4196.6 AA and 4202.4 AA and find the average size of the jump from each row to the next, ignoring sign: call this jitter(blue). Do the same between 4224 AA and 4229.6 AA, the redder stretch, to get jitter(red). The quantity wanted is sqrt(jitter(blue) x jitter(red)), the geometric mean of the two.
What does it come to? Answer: 0.283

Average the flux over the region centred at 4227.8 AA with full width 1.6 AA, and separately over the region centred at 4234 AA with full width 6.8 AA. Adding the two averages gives 21.8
